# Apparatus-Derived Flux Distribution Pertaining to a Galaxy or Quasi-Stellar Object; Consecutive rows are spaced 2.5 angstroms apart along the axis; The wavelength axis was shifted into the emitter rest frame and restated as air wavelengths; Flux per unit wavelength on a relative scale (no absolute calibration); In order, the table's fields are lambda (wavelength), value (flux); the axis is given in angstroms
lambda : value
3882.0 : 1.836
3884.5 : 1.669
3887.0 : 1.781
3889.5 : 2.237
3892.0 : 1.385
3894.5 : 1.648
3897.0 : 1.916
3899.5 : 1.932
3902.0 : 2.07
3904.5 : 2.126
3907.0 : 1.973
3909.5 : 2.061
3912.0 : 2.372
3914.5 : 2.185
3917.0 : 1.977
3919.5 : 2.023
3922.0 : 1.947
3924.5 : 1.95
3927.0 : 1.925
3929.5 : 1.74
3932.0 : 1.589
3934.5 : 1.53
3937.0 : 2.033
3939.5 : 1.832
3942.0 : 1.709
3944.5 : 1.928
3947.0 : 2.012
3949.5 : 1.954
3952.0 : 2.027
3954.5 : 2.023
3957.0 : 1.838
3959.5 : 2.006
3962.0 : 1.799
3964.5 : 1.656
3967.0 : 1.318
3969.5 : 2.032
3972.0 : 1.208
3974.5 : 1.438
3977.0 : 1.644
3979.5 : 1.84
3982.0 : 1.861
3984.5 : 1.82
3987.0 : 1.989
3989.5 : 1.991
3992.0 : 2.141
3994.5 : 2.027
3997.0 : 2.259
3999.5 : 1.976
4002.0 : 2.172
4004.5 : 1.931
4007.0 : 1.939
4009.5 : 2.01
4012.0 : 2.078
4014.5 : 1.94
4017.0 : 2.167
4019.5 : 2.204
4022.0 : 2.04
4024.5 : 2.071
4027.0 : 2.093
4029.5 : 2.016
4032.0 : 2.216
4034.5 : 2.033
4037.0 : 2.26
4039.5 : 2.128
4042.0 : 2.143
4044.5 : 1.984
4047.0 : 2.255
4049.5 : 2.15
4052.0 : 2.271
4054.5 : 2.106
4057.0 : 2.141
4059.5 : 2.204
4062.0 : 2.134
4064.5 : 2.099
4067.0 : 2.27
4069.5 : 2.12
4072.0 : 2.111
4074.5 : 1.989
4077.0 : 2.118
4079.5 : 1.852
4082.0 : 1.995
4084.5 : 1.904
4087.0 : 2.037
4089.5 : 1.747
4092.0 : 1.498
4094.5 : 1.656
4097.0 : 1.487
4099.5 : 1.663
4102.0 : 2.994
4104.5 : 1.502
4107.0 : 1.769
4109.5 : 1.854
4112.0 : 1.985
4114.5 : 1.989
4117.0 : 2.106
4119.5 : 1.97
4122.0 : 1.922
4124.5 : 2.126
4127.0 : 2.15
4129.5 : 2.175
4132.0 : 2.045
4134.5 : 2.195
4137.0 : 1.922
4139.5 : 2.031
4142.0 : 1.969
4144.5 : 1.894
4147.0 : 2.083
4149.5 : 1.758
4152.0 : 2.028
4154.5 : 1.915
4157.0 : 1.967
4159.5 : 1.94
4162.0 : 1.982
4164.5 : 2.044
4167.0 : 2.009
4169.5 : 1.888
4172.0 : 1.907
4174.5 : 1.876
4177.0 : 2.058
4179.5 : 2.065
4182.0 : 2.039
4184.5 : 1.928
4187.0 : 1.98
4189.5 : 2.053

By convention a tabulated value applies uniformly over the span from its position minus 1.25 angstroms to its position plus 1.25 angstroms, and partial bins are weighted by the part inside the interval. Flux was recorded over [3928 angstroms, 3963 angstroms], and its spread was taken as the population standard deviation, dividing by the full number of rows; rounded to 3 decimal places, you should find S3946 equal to 0.162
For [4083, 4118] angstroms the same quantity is 0.369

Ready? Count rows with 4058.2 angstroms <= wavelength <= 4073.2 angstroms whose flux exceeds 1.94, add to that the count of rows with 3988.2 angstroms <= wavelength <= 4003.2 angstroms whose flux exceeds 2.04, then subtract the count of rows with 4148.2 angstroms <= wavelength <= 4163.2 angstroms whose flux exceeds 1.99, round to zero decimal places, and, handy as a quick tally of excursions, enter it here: 8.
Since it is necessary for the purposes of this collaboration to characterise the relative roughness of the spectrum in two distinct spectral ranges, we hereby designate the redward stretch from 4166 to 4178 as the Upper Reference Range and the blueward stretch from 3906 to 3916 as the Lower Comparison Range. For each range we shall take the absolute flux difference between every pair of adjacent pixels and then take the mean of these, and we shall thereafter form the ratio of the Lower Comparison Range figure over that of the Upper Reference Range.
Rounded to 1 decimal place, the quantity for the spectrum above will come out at 2.2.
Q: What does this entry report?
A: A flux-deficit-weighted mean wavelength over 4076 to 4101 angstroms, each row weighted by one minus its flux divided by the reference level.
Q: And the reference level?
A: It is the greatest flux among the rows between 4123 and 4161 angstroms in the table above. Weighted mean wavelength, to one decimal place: 4091.3 angstroms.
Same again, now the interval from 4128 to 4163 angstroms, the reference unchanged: 4148.5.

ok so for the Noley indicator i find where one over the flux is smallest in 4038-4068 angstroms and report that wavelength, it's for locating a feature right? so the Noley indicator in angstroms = 4052.0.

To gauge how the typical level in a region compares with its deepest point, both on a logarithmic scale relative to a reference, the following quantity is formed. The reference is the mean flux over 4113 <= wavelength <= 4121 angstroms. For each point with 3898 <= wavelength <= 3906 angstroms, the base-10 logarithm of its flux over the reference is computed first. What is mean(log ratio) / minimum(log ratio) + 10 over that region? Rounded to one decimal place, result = 9.8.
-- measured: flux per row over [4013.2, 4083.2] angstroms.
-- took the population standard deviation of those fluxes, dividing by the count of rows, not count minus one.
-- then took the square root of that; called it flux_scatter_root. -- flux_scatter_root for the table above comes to 0.32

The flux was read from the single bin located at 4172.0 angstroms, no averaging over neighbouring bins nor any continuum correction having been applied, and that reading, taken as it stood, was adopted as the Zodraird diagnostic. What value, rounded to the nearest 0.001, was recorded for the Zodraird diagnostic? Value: 1.907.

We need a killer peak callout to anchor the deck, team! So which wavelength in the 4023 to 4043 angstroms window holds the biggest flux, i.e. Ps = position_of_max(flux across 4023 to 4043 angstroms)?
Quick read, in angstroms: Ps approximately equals 4037.0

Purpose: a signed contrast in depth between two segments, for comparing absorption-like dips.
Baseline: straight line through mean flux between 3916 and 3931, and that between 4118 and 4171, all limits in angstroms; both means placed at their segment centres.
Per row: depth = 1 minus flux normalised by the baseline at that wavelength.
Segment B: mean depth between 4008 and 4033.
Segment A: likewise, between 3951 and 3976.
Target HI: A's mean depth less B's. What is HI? 0.169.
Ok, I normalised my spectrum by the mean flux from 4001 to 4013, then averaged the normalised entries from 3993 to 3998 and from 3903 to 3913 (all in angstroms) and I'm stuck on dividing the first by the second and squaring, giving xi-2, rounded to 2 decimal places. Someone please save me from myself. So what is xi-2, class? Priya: 1.01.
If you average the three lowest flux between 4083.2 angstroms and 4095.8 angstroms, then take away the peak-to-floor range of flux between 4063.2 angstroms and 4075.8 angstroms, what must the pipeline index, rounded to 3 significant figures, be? 1.35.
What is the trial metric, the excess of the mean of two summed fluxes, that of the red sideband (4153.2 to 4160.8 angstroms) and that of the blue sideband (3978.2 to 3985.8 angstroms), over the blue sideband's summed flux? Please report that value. 0.15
